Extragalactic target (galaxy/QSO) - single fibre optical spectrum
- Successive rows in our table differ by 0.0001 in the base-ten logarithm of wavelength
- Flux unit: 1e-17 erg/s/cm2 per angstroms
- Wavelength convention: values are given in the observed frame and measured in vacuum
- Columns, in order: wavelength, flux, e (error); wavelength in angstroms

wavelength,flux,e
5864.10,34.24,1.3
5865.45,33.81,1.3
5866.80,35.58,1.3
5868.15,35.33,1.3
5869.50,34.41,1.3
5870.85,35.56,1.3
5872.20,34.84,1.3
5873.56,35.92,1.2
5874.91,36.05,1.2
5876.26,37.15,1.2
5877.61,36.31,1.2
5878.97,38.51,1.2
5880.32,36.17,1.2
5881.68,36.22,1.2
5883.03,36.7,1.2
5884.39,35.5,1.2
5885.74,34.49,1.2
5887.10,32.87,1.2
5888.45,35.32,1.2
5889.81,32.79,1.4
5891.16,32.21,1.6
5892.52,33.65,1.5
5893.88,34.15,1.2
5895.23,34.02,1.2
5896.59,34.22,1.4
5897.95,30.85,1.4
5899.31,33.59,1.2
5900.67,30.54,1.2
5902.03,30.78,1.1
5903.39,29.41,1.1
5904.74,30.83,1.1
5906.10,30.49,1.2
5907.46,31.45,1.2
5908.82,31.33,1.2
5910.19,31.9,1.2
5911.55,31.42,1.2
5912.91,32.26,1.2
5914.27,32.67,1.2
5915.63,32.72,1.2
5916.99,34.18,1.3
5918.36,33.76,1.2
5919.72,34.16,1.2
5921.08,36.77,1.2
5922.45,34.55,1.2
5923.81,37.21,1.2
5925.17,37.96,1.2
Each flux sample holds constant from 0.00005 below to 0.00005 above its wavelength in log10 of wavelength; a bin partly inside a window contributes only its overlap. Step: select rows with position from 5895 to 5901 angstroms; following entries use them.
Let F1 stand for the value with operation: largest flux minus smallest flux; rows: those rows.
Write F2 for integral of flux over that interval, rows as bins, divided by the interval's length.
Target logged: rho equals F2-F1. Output 29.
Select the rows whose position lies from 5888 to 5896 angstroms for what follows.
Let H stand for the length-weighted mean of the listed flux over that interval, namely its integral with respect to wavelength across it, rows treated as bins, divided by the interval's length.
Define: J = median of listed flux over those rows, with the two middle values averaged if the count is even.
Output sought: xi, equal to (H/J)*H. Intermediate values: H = 33.7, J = 33.8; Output 33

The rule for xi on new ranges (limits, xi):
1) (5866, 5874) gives 35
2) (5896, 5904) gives 32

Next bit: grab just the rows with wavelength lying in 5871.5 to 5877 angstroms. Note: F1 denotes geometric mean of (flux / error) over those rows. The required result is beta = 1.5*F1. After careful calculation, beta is 44.1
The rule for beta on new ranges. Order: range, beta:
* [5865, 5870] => 40.1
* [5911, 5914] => 39.8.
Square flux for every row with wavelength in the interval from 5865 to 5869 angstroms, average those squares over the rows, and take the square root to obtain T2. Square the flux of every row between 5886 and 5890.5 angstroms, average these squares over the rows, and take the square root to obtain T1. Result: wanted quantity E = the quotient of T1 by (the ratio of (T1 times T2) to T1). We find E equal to 0.96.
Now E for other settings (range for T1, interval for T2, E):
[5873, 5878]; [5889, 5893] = 1.11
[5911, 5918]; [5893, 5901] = 0.99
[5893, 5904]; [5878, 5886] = 0.89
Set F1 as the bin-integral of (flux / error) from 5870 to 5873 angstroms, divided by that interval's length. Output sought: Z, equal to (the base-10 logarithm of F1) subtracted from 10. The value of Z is 8.57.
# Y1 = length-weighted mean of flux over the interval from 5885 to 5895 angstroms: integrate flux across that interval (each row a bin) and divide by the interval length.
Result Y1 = 33.7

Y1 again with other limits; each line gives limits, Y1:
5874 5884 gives 36.7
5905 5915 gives 31.6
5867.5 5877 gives 35.6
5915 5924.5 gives 34.8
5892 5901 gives 33.1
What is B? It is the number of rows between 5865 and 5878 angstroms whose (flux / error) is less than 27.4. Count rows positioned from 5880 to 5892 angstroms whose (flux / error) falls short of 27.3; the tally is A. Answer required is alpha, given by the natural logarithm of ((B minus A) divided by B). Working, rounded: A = 2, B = 6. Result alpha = -0.4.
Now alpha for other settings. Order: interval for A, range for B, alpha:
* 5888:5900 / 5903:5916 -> -0.8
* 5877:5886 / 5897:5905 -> 0.0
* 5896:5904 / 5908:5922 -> -0.8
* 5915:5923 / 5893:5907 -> -0.5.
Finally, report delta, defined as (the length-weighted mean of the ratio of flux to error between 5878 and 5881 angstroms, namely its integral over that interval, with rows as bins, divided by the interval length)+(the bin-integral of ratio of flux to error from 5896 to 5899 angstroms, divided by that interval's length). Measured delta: 55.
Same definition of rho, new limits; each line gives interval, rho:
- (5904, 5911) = 30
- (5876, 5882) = 35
